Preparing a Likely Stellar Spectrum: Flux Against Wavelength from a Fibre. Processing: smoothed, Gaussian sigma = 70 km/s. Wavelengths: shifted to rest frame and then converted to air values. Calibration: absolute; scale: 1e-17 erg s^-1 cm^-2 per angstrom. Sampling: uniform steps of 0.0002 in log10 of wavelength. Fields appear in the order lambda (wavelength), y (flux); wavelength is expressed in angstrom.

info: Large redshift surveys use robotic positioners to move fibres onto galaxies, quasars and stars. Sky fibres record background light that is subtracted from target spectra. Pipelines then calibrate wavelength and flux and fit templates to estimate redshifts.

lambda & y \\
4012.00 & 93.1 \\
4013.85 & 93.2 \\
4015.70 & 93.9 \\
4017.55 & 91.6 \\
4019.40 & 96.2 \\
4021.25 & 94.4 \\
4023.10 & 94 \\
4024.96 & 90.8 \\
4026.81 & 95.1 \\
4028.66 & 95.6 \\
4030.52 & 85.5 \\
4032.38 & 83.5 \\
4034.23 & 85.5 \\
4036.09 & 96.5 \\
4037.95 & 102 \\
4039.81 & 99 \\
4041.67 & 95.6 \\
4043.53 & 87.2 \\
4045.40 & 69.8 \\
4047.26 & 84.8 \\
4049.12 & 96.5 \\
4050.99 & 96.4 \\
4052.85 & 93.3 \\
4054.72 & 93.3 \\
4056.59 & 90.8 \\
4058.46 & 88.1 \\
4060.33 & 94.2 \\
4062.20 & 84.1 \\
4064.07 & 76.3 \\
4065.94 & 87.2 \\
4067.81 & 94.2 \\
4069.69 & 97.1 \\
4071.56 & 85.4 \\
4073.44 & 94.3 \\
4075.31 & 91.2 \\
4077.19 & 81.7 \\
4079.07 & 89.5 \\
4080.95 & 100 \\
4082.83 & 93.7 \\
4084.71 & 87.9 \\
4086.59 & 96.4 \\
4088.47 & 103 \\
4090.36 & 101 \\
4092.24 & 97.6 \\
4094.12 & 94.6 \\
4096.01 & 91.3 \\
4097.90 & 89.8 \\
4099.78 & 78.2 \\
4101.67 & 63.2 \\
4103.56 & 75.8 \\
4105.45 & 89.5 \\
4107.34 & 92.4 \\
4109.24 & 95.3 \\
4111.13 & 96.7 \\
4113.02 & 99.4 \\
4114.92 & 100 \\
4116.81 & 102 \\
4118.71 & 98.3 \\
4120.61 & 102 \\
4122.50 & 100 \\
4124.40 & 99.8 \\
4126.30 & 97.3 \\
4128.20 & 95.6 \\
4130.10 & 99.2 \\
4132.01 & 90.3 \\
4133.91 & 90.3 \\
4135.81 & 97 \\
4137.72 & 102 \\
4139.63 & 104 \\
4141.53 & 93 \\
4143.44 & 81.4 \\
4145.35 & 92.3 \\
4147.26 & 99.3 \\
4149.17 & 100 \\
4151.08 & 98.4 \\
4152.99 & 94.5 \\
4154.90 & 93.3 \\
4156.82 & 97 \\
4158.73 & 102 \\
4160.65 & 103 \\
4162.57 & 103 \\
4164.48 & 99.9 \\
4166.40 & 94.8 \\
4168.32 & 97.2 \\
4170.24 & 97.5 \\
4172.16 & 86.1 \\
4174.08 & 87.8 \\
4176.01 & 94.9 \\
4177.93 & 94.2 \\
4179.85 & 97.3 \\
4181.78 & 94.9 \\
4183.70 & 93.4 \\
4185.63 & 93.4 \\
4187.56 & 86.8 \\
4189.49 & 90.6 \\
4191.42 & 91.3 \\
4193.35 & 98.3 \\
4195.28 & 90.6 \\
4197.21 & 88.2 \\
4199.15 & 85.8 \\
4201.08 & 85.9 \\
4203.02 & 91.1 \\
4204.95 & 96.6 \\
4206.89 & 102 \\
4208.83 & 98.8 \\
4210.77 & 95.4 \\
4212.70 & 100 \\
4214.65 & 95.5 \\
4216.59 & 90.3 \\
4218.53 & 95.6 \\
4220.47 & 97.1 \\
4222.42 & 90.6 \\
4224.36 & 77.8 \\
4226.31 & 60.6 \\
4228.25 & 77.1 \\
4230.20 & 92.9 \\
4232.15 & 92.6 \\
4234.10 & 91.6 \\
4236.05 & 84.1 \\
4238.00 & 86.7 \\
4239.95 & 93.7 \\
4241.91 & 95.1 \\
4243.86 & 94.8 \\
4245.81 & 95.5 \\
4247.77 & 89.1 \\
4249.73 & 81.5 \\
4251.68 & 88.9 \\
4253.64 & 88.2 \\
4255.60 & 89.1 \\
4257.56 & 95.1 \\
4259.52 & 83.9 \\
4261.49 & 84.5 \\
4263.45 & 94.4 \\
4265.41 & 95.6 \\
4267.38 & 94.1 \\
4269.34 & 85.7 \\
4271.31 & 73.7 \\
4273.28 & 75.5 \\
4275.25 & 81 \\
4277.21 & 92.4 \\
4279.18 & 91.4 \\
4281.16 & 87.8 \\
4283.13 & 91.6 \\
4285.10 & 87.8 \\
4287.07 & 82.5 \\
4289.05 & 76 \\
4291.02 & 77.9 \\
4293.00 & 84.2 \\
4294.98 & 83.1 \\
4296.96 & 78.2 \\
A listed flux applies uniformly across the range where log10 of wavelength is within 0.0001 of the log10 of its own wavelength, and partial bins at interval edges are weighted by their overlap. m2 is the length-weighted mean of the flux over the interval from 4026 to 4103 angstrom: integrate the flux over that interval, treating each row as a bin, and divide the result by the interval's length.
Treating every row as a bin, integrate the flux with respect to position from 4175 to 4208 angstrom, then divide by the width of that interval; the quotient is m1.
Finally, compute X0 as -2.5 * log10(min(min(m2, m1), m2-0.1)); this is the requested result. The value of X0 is -4.89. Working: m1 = 93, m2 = 90.4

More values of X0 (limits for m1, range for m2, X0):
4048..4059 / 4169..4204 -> -4.90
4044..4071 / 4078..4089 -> -4.87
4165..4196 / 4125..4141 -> -4.92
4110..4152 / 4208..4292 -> -4.86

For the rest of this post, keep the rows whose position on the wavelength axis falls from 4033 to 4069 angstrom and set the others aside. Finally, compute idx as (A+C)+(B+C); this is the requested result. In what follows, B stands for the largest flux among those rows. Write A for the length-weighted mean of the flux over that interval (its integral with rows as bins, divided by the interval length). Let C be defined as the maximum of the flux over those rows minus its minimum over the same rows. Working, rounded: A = 90.2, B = 102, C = 32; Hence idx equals 257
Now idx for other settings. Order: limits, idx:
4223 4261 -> 253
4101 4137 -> 274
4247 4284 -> 227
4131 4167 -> 246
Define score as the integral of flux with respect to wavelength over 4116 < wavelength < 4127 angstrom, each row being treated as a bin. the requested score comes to 1099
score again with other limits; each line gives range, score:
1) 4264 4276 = 1016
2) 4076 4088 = 1104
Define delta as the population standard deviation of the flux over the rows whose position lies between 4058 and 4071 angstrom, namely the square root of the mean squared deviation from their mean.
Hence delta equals 6.6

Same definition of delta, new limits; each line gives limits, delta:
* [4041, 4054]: 9.0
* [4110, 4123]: 1.8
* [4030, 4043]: 6.9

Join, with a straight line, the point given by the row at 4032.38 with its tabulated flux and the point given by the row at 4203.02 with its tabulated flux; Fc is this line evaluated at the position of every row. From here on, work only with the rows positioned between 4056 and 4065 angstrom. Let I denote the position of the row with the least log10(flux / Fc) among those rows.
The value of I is 4064.07 angstrom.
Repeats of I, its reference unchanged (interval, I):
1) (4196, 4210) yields 4199.15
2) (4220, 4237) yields 4226.31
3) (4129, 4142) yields 4133.91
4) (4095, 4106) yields 4101.67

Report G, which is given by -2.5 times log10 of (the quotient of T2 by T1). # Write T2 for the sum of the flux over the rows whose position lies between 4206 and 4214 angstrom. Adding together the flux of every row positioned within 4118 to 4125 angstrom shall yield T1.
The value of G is 0.011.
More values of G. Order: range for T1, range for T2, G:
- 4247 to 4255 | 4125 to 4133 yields -0.103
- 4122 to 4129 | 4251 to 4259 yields 0.090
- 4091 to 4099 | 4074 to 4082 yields 0.032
